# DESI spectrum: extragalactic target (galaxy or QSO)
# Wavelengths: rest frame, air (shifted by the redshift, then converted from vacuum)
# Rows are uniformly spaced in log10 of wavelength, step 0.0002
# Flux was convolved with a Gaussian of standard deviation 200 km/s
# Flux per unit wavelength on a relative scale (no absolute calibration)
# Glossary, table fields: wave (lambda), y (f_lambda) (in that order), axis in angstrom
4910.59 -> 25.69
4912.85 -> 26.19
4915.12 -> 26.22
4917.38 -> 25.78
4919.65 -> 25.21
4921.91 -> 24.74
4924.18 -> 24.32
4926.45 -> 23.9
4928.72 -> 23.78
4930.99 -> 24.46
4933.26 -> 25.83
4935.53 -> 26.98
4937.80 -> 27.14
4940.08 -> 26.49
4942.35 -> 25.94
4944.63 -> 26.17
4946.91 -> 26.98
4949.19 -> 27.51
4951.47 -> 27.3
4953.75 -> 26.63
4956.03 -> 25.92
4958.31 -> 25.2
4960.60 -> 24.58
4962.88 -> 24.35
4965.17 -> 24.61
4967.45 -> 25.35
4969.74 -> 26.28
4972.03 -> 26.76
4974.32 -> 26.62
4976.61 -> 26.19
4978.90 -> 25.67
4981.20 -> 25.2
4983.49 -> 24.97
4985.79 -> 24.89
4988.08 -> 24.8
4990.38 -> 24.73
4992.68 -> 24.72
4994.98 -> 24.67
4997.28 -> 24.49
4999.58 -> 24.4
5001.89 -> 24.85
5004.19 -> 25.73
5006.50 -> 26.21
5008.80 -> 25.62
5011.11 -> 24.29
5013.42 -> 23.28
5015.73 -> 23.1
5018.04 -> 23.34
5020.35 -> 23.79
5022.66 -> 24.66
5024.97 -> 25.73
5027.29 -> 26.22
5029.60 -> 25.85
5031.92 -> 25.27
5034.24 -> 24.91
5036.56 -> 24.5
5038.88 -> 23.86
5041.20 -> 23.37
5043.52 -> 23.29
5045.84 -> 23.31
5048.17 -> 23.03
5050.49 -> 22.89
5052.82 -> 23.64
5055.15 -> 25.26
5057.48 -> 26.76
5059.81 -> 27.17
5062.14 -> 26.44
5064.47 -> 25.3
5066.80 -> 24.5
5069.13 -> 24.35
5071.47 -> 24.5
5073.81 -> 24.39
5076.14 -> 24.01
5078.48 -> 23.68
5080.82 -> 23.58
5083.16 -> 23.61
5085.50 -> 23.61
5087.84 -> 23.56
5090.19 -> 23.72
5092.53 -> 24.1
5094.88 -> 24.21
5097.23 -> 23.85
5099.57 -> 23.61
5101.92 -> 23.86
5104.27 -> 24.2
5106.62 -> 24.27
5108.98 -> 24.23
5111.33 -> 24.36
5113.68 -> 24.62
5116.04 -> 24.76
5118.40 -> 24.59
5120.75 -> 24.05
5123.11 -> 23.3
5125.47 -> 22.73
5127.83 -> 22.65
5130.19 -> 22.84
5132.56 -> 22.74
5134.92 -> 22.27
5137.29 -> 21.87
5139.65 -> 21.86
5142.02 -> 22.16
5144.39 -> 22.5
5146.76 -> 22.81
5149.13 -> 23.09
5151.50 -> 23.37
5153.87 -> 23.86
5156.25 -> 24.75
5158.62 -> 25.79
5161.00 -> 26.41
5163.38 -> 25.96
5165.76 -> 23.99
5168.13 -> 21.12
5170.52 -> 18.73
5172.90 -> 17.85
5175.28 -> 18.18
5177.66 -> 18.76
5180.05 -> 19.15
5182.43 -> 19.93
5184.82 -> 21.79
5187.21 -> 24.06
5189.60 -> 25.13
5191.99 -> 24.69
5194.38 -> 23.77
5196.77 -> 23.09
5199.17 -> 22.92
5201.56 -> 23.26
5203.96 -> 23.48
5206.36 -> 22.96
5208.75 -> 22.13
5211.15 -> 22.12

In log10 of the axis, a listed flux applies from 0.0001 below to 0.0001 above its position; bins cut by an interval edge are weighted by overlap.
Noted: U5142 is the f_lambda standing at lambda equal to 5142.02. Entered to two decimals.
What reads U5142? 22.16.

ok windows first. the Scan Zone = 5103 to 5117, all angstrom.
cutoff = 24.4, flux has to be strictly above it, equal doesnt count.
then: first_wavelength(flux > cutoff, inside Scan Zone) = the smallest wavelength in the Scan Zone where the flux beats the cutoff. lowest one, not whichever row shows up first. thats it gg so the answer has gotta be 5113.68 angstrom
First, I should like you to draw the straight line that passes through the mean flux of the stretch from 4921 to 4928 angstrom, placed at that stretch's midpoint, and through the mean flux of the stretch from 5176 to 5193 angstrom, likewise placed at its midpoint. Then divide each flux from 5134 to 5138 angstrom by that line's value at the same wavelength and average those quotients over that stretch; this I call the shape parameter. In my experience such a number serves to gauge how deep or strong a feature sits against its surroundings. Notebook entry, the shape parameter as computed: 0.99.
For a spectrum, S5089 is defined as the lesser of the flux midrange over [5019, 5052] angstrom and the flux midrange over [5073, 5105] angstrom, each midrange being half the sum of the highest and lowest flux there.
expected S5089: 24.0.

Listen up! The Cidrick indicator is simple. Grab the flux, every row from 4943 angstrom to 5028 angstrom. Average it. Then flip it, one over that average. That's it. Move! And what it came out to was 0.0395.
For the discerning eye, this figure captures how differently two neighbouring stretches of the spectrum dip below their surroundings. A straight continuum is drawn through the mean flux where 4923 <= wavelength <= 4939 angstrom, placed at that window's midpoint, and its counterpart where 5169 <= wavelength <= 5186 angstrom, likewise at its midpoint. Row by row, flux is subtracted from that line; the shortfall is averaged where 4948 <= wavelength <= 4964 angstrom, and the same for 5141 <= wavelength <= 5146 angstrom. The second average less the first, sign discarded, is 1.0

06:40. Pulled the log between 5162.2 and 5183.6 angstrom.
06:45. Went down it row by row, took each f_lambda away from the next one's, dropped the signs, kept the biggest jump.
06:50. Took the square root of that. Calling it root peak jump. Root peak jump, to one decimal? 1.7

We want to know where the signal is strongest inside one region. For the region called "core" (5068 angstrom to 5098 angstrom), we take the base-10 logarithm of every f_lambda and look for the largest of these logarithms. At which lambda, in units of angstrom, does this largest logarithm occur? 5071.47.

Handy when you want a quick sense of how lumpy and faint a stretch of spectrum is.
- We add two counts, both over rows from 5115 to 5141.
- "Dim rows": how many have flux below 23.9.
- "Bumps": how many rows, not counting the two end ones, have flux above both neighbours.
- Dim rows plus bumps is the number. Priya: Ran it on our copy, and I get 9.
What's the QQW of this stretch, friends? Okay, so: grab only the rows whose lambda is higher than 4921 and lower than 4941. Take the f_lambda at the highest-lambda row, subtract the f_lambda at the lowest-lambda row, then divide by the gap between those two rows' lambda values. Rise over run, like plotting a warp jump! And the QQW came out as 0.10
